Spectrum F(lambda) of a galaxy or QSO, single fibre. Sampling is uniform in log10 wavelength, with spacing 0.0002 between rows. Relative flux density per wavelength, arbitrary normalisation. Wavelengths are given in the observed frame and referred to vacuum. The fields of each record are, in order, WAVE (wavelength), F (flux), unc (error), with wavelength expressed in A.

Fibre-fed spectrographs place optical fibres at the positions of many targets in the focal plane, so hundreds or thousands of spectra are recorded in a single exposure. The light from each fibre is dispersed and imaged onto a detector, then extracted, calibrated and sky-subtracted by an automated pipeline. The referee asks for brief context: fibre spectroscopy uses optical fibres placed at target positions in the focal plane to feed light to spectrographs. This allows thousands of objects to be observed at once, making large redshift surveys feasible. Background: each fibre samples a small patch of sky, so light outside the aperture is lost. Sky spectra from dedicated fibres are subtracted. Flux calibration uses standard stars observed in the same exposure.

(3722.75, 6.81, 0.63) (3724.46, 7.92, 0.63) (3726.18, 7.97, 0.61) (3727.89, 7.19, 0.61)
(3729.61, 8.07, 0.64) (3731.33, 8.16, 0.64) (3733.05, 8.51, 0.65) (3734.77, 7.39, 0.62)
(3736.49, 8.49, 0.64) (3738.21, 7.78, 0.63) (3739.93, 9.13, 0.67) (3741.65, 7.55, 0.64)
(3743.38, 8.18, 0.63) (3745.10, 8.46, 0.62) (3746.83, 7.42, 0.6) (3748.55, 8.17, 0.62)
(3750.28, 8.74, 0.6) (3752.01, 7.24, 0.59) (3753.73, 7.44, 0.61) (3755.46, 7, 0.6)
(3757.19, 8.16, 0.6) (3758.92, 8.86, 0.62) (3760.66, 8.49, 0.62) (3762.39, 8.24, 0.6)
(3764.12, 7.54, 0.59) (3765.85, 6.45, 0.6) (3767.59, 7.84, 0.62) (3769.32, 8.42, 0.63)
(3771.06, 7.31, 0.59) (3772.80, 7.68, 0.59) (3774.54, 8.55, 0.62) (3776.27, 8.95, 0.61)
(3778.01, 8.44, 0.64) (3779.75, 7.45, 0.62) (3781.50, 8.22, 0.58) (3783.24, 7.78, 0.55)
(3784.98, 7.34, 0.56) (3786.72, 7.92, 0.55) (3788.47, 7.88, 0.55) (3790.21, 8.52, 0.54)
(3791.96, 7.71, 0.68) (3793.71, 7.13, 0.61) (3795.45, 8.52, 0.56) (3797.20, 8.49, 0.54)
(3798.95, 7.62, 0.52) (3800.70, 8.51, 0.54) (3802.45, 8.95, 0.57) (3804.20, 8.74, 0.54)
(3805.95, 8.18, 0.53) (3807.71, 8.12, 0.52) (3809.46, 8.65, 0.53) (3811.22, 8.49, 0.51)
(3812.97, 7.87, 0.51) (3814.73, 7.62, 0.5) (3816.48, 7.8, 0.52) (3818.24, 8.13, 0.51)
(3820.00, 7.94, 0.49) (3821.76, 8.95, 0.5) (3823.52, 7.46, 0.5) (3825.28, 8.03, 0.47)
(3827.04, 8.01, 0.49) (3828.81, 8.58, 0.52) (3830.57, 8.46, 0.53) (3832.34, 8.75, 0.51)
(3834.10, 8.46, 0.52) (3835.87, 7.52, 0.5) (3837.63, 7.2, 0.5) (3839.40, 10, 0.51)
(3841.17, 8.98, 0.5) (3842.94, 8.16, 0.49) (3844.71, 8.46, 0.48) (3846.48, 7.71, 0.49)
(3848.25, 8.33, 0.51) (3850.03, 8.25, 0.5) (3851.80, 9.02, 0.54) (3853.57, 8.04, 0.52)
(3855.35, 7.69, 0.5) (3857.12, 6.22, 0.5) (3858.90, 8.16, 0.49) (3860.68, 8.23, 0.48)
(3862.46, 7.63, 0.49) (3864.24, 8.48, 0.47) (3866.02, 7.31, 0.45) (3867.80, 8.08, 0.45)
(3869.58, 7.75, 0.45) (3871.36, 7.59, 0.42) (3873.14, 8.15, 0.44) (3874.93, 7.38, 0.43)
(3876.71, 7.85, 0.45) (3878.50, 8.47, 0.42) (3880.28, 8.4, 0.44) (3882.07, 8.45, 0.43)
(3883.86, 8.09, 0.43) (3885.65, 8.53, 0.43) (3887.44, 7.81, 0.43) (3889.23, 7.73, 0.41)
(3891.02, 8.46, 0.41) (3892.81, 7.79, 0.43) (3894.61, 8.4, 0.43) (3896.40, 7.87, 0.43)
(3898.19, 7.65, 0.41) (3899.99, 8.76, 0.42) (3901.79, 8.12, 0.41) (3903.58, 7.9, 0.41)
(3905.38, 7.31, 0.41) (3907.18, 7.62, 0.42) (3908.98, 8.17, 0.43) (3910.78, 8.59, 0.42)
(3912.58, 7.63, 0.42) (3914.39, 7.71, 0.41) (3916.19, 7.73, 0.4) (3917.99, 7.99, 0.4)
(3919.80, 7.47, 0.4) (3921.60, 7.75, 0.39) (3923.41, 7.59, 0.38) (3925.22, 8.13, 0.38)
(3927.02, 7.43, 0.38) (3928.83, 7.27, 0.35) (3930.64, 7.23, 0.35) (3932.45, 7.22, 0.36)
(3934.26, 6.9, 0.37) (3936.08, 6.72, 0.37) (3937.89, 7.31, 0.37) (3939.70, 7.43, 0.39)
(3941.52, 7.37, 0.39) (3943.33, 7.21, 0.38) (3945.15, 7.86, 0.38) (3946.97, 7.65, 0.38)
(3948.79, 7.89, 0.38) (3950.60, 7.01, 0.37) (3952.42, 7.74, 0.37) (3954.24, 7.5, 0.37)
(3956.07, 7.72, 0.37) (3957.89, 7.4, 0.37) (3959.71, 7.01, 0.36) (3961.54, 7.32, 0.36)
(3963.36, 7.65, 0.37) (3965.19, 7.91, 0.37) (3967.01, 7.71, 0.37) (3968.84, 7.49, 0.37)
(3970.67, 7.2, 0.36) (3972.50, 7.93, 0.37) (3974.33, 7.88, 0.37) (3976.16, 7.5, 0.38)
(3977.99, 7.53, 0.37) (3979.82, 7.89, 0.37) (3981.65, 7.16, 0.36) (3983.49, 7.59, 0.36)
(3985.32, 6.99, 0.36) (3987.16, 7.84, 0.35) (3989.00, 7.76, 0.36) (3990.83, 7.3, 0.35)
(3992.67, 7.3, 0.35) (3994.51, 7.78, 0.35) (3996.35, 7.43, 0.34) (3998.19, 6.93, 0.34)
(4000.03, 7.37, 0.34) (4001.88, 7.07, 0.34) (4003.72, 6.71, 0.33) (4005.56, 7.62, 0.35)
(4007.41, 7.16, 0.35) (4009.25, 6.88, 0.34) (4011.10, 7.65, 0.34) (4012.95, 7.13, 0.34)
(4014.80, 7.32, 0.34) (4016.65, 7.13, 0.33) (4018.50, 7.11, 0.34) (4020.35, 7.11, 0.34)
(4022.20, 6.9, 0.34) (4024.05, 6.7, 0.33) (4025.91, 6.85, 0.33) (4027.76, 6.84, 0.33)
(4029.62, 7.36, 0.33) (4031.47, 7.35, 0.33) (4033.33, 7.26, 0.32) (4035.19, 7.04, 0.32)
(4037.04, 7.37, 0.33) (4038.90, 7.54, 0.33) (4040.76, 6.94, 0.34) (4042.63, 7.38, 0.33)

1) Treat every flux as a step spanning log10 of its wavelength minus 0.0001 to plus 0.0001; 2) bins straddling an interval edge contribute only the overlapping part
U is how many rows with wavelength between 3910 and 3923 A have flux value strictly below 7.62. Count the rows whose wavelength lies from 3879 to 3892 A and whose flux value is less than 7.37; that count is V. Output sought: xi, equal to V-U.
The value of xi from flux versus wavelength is -1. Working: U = 1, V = 0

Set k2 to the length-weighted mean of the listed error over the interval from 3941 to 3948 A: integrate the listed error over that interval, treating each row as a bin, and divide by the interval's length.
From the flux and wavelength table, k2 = 0.38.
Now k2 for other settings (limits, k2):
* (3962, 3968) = 0.37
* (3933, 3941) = 0.37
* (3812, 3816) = 0.51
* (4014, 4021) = 0.34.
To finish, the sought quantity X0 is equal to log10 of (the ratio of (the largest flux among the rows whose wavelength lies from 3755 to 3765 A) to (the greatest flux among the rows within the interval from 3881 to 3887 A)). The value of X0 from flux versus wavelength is 0.016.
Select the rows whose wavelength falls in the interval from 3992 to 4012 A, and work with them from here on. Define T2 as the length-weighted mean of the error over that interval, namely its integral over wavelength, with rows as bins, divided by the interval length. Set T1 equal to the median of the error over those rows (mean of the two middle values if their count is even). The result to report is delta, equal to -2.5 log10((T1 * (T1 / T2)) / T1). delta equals 0.0084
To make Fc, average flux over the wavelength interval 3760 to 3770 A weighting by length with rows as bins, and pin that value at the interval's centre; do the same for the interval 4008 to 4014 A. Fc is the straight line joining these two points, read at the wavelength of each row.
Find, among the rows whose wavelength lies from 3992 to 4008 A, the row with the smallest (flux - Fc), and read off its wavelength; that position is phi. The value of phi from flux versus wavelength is 4003.72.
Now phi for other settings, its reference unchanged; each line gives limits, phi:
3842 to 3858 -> 3857.12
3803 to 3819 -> 3814.73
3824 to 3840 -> 3837.63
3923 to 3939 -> 3936.08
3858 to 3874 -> 3866.02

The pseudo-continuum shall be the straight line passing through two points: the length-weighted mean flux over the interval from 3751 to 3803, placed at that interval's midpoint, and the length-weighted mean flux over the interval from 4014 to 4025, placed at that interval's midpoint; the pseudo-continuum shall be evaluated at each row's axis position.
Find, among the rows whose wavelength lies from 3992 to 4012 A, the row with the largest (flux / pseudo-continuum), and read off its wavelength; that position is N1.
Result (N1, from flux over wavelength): 3994.51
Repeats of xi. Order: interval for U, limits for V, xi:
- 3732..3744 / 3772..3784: -2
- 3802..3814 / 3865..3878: 1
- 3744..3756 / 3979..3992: -1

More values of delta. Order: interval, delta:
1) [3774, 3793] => 0.0195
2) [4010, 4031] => -0.0150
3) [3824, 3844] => 0.0072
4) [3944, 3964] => 0.0028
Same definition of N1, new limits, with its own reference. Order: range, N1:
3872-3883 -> 3878.50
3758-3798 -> 3776.27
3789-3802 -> 3800.70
